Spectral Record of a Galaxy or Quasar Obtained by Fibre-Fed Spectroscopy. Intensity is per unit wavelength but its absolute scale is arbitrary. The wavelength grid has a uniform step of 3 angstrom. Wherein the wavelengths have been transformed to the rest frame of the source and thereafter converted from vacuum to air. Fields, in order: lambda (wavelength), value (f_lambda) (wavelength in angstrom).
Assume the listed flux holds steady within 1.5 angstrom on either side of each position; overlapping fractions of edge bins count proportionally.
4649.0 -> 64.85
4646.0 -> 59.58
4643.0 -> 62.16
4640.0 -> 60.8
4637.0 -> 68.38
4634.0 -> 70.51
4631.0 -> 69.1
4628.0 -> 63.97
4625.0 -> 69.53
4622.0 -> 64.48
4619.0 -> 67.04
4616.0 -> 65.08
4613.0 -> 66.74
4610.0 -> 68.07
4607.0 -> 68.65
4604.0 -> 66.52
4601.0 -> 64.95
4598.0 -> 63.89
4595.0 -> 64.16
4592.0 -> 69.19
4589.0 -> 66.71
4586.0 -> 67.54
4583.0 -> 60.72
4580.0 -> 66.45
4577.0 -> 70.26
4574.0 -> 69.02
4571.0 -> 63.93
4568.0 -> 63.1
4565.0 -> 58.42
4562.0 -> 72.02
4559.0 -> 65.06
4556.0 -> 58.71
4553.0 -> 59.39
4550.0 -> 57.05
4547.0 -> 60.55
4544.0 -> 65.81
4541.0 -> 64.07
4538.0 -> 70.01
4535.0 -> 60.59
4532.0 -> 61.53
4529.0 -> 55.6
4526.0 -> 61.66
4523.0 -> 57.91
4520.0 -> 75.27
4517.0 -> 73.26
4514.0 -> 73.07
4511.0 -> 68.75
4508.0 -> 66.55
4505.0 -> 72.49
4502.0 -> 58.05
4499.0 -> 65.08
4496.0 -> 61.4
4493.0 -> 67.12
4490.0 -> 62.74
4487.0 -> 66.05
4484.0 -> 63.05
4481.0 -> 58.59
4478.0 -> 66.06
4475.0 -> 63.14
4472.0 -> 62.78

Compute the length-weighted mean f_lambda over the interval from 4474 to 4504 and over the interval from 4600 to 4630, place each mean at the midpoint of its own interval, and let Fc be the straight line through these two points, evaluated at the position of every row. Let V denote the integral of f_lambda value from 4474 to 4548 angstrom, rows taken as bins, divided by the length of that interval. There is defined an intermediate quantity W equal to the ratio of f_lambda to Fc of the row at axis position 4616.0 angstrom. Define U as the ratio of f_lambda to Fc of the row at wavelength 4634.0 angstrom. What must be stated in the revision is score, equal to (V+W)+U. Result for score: 66.8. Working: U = 1.05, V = 64.8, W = 0.98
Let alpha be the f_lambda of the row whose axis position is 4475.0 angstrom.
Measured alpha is 63.14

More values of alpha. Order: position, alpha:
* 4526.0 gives 61.66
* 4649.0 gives 64.85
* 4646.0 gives 59.58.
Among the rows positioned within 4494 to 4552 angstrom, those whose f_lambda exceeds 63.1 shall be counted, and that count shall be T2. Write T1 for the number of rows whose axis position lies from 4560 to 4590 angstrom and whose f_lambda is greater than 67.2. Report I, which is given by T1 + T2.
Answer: 14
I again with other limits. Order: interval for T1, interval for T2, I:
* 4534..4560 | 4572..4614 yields 14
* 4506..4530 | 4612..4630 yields 10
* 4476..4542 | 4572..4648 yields 27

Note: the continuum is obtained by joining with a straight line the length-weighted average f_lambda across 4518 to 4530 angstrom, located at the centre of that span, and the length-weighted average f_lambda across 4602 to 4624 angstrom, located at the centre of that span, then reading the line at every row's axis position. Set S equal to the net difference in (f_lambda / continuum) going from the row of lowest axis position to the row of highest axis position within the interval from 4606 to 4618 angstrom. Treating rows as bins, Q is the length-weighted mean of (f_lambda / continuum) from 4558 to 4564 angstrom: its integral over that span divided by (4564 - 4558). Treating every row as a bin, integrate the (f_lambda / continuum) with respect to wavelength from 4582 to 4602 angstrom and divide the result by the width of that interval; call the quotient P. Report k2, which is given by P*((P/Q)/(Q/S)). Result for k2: -0.05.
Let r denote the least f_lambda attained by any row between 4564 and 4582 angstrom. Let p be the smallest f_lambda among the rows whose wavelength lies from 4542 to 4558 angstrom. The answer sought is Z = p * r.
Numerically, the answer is 3333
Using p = 57.05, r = 58.42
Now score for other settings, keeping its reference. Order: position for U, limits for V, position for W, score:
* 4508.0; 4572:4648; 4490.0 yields 68.2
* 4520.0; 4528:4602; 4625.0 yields 66.2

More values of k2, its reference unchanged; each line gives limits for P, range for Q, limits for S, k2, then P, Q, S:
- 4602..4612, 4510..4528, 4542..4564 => 0.08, 1.02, 1.08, 0.09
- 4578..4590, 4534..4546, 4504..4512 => -0.06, 1.00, 1.02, -0.06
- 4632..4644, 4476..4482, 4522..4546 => 0.10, 0.97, 1.02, 0.11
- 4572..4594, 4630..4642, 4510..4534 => -0.14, 1.02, 0.99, -0.13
